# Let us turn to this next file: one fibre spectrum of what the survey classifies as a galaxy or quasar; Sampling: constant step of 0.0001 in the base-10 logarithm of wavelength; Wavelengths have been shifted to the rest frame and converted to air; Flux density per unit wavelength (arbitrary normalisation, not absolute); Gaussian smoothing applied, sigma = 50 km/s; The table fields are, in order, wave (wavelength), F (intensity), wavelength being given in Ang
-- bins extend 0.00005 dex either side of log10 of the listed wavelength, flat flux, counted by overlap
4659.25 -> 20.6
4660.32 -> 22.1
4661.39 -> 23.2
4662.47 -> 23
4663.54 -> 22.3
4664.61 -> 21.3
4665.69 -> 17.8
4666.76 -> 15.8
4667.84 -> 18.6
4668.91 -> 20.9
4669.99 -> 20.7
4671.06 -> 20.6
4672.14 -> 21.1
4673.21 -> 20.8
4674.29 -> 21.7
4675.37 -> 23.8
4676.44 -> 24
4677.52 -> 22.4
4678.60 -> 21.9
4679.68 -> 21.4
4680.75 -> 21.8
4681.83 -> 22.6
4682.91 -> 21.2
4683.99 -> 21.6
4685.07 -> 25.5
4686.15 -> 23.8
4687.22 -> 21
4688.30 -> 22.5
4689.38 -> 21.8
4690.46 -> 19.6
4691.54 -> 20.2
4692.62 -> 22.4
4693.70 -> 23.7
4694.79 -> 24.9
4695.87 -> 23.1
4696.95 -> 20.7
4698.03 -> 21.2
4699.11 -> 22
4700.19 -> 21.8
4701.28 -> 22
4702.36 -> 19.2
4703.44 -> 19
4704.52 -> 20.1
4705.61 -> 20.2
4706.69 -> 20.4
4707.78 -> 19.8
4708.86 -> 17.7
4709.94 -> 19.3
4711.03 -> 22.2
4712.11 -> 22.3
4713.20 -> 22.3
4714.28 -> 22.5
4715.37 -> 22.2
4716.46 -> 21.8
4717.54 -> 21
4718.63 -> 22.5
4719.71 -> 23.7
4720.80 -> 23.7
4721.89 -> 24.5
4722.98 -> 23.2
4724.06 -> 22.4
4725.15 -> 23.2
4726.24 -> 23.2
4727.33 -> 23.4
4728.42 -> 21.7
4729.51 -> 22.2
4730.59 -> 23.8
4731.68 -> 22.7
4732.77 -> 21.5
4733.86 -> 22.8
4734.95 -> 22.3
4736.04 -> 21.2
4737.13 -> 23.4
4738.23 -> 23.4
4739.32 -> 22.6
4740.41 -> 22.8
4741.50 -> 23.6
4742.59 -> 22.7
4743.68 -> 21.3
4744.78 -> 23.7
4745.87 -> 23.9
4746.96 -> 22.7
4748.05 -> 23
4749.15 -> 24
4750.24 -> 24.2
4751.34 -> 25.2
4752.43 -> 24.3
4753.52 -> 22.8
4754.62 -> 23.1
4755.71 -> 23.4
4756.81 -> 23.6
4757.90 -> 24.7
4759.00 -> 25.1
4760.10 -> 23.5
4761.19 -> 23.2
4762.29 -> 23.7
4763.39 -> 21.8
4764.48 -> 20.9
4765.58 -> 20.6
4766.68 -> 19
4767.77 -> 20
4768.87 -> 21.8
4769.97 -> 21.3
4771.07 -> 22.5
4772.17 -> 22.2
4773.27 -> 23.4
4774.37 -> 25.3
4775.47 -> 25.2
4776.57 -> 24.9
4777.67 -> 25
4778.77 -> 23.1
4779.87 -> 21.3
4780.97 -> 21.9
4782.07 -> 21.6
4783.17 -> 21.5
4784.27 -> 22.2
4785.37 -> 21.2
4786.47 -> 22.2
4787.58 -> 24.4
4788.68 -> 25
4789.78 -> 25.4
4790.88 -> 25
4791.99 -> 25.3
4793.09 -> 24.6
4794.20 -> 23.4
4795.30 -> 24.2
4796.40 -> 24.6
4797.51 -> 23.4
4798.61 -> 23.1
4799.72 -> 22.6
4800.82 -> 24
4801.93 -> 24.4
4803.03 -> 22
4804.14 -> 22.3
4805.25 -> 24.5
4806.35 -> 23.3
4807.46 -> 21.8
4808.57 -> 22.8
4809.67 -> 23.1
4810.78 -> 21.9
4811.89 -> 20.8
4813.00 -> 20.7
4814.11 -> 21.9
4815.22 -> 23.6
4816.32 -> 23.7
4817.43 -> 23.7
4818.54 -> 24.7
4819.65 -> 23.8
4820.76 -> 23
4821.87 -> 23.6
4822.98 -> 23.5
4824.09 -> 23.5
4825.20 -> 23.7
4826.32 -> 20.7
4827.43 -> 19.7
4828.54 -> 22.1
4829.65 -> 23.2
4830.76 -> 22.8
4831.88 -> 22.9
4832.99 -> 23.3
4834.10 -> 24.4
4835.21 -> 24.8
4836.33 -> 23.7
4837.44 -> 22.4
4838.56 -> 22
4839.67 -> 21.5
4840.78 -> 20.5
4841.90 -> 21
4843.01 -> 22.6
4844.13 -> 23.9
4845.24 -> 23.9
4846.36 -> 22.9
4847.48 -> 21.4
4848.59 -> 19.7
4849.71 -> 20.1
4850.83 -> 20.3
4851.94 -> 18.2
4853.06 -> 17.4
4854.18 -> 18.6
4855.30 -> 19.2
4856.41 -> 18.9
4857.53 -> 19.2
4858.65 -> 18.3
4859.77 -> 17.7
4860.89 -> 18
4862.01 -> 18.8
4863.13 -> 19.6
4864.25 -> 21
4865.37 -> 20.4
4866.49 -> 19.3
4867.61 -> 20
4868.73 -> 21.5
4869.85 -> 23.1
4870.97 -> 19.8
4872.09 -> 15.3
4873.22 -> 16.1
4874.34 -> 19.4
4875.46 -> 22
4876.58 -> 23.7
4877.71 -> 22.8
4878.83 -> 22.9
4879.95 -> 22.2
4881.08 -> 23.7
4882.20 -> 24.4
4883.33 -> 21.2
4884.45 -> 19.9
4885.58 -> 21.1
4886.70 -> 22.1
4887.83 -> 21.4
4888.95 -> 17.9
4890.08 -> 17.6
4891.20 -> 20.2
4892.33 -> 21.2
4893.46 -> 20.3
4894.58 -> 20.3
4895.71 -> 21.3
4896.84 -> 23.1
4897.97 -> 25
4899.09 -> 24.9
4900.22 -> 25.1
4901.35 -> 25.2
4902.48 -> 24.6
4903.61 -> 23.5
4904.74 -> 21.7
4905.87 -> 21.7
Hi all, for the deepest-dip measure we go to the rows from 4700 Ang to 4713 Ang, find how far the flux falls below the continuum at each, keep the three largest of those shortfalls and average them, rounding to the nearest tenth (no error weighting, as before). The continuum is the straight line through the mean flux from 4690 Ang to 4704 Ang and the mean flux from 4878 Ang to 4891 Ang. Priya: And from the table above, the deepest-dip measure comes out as 2.9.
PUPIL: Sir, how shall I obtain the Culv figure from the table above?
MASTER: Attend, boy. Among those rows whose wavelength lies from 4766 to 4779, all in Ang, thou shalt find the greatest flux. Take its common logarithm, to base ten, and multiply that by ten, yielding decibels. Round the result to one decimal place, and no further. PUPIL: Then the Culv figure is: 14.0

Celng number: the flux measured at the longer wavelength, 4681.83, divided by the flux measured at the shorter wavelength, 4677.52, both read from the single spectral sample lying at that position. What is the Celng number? 1.01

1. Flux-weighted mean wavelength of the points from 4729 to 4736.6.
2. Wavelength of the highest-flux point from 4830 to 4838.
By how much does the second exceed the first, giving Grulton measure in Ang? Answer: 102.5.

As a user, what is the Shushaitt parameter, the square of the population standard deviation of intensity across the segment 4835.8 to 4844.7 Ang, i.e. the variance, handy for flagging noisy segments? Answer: 1.3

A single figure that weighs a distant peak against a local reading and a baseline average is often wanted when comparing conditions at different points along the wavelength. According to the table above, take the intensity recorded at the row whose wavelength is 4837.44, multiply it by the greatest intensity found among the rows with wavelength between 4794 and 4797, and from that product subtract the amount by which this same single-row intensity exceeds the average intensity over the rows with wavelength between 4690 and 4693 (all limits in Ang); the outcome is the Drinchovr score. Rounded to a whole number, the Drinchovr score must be 549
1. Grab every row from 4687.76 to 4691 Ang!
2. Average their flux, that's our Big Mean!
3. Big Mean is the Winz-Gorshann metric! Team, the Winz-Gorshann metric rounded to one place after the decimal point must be 21.3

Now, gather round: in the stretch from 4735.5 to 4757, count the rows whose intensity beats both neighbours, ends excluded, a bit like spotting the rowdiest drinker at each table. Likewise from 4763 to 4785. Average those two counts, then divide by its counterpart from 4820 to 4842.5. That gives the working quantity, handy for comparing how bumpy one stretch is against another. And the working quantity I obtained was 1.0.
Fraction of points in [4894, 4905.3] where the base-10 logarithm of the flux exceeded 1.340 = 0.7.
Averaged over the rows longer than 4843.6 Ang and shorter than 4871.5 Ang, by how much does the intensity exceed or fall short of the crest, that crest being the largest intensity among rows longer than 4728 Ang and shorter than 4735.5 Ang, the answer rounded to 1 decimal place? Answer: -3.8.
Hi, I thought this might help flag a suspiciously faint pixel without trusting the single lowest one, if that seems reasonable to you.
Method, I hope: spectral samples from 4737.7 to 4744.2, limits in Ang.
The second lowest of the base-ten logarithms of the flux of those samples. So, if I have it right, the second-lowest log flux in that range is 1.35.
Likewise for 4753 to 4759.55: 1.36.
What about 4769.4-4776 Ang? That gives 1.35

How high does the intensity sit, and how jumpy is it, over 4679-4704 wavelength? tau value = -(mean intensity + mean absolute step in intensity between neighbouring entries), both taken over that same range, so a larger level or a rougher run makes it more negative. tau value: -23.2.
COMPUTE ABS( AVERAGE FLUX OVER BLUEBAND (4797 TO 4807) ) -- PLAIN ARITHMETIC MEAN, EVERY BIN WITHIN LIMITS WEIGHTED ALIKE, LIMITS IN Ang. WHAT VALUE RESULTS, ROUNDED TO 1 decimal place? 23.3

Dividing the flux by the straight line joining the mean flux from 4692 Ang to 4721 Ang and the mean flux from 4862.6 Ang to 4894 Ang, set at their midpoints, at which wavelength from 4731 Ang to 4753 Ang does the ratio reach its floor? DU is 4736.04 Ang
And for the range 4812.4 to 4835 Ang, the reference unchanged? 4827.43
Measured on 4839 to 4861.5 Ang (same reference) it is 4853.06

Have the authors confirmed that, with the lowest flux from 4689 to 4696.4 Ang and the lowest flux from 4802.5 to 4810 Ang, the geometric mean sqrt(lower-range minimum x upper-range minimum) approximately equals 20.7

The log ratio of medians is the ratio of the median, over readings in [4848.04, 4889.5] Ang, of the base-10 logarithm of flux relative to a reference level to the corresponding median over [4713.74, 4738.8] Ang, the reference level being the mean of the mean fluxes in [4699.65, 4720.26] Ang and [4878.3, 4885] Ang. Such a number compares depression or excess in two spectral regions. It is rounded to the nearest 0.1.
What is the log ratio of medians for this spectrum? -2.0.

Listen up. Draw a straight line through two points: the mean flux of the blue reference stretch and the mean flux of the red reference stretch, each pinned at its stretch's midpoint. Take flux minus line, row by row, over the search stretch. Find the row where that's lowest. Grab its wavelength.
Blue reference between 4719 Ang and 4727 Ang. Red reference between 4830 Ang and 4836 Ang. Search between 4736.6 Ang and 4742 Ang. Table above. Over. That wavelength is 4739.32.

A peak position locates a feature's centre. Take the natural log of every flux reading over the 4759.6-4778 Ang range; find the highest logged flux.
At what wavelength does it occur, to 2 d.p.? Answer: 4774.37 Ang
